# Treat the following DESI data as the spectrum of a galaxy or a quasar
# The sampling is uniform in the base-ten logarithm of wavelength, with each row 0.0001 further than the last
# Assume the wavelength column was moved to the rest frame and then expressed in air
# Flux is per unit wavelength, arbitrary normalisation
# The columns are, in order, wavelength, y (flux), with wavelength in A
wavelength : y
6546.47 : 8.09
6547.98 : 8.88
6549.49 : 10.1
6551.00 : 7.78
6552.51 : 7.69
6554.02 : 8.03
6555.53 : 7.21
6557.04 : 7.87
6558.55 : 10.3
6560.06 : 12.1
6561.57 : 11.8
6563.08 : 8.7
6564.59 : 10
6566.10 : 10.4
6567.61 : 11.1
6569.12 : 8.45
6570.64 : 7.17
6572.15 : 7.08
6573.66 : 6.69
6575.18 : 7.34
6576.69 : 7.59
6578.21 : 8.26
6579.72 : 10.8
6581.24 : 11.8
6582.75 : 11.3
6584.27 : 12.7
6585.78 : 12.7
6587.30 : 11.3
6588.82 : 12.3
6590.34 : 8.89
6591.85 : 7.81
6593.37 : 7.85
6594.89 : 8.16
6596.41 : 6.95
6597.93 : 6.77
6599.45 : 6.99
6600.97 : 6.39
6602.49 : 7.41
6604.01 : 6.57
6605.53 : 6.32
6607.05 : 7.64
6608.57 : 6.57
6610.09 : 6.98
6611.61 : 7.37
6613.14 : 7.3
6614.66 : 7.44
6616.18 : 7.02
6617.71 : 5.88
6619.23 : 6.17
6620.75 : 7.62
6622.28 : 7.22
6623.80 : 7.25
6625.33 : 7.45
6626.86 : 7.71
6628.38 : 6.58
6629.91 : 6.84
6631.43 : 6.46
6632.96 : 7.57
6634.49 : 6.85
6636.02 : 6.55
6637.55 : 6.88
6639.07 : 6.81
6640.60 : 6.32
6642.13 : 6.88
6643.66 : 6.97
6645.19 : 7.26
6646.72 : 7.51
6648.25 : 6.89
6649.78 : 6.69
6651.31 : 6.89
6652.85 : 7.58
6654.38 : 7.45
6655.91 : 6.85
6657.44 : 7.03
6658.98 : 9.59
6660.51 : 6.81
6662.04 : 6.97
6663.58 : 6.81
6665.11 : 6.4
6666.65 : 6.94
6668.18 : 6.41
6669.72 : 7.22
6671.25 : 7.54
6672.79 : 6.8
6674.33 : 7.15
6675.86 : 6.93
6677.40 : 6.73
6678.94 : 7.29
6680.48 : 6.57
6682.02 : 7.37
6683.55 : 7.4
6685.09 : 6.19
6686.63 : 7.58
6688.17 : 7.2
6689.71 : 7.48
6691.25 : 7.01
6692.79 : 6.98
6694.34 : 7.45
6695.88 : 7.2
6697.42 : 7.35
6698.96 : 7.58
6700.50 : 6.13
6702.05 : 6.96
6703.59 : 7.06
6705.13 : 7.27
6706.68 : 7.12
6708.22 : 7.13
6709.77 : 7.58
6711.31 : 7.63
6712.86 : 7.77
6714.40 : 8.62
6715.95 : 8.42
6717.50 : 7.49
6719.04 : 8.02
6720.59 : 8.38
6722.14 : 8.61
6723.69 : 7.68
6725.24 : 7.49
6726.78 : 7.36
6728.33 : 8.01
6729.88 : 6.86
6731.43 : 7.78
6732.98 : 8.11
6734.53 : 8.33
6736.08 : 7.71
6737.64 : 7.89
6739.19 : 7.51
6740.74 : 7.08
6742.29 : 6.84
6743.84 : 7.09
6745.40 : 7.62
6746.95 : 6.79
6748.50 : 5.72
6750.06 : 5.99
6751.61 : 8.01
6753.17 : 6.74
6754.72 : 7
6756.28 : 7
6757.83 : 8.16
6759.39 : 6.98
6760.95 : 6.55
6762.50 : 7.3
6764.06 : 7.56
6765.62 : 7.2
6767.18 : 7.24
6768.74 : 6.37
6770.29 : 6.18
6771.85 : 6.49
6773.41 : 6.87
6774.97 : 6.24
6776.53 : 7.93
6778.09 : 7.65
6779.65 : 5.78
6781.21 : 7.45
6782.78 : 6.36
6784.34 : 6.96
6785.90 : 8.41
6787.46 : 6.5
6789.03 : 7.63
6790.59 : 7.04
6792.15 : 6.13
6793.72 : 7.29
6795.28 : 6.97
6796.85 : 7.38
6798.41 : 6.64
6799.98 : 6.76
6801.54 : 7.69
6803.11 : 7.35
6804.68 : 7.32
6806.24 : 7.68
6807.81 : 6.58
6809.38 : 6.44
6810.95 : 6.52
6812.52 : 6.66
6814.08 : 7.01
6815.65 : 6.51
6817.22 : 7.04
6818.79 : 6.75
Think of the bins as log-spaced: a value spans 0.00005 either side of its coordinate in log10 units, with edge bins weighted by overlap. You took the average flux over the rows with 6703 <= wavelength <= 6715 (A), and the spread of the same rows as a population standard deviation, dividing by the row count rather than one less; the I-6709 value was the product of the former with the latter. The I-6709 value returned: 3.6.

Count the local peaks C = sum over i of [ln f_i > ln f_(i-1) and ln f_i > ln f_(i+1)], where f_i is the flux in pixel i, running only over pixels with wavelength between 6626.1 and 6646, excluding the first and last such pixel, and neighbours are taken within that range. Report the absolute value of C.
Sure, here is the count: 3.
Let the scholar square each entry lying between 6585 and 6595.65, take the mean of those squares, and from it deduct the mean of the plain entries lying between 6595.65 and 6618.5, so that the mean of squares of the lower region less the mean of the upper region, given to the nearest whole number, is 94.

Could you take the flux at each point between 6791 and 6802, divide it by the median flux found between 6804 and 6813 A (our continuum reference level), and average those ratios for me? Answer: 1.05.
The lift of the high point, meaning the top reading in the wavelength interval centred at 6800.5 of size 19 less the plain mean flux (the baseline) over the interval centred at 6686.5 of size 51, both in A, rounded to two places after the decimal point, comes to 0.62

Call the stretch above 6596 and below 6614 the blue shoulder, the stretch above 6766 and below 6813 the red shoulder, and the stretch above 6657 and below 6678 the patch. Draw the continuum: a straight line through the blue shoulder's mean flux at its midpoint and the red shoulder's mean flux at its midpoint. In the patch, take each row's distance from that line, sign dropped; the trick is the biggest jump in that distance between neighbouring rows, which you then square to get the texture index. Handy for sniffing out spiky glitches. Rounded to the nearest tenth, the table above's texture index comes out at 6.6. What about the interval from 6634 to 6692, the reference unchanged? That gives 6.6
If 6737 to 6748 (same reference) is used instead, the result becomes 0.3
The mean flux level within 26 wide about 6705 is 7.4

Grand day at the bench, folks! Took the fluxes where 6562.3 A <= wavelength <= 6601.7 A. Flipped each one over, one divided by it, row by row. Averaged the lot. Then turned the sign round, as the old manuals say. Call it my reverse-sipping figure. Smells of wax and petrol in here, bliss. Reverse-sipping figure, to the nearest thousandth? -0.116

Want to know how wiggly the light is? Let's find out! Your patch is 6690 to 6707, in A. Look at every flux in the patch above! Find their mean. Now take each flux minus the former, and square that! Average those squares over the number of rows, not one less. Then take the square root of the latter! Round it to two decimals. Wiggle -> 0.36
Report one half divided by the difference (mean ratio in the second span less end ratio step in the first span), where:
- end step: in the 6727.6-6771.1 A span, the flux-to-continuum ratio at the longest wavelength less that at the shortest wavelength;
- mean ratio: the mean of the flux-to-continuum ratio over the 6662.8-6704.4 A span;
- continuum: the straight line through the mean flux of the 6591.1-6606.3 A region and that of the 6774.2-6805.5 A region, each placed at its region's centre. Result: 0.401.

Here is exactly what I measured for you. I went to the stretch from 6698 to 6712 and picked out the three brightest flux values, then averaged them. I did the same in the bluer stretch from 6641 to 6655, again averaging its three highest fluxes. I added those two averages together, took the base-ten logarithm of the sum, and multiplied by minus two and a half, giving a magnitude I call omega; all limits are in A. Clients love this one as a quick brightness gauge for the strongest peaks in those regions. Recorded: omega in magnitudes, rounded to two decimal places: -2.95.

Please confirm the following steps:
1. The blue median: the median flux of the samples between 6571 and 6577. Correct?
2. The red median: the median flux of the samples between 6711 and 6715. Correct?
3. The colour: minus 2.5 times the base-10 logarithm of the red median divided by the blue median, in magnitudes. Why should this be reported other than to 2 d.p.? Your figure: -0.08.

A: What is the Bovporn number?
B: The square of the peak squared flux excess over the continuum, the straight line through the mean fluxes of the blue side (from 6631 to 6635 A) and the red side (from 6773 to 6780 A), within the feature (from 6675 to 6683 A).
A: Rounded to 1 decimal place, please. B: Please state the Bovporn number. 0.0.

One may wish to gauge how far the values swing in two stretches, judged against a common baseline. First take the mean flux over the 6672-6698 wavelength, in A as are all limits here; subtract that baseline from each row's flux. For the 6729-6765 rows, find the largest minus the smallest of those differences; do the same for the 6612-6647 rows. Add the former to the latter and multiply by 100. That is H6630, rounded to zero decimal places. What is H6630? 444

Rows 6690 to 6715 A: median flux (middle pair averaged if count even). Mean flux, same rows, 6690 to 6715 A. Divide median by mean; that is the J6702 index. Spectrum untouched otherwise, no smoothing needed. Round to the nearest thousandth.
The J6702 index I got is 0.991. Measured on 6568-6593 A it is 0.912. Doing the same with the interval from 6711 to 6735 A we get 0.998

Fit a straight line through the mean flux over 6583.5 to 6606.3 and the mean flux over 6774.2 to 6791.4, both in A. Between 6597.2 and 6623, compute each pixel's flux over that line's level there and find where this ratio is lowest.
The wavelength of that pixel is 6617.71 A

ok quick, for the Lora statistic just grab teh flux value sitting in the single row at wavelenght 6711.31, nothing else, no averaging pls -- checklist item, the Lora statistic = 7.63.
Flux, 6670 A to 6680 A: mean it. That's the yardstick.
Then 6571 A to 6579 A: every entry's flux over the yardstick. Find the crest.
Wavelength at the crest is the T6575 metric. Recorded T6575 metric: 6578.21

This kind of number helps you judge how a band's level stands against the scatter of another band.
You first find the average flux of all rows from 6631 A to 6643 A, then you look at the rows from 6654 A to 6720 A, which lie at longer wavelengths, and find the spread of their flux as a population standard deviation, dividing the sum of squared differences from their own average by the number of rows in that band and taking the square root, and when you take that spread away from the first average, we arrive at 6.2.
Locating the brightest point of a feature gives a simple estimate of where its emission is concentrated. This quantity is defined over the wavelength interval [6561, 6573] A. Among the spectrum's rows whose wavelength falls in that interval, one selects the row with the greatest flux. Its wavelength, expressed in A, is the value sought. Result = 6561.57 A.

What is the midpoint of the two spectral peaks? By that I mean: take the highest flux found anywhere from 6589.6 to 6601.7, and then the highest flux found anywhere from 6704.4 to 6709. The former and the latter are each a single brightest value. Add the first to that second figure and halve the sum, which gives 8.08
